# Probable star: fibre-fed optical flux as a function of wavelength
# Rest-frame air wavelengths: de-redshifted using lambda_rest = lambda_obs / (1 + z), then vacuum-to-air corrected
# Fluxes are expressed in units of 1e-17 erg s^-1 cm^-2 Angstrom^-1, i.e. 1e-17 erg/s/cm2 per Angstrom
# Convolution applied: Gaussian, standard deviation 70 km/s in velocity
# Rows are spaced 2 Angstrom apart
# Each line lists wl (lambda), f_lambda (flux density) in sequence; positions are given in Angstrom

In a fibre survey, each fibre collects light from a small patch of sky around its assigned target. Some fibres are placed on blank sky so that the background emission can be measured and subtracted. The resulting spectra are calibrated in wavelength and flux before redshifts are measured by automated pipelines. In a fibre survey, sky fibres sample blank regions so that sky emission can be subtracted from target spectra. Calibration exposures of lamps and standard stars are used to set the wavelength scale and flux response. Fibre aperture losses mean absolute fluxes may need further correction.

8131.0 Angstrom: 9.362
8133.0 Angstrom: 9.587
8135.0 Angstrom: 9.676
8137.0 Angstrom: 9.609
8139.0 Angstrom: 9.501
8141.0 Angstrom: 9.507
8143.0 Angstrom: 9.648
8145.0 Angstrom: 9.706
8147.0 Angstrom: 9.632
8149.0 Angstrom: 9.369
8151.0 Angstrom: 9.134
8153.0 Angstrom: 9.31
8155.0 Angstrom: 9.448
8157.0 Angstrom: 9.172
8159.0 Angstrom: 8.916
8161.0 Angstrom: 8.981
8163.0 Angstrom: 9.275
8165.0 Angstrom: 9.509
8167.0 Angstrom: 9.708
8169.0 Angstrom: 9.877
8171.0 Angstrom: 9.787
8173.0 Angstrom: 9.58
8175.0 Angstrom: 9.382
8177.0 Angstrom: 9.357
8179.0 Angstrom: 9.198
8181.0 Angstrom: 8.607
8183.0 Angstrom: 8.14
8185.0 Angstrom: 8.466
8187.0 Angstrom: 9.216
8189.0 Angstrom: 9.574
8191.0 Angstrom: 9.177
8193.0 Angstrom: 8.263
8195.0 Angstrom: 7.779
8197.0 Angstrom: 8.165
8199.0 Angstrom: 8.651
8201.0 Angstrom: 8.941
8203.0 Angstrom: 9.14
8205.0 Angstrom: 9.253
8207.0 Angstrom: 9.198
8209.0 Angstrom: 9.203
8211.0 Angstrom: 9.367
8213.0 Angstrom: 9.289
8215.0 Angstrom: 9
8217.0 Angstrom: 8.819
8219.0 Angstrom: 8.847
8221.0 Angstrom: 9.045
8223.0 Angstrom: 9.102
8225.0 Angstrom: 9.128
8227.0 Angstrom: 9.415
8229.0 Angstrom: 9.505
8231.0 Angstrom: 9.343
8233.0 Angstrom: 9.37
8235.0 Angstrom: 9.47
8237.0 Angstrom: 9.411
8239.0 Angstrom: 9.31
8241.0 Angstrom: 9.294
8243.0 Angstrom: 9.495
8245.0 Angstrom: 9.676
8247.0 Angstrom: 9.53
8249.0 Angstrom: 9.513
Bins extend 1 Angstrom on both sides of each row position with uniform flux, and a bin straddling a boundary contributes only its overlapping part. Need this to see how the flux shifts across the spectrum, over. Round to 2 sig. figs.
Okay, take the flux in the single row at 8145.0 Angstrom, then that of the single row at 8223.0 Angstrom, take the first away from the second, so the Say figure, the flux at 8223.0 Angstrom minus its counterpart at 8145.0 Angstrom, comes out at -0.60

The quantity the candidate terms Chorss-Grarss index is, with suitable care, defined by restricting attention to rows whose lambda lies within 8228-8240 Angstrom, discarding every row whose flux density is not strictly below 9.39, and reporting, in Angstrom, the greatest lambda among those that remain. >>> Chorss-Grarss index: 8239.0 Angstrom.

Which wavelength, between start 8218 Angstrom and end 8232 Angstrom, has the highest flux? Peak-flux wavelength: 8229.0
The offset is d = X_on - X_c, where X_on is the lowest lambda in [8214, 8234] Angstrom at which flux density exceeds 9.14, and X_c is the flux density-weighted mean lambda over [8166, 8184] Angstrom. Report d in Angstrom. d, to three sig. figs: 52.3 Angstrom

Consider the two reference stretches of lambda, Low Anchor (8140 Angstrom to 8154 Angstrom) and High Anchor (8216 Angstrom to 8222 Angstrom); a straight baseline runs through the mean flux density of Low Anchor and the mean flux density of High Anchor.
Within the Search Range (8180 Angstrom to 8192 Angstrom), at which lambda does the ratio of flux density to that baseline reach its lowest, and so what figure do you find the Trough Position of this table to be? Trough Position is 8183.0 Angstrom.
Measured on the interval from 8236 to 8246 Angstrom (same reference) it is 8239.0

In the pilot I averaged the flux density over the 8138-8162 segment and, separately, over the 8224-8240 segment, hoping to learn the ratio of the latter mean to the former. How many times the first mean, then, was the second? 1.00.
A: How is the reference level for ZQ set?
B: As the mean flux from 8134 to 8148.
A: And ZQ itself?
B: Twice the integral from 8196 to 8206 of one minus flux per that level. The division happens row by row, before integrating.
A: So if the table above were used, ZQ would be 1.6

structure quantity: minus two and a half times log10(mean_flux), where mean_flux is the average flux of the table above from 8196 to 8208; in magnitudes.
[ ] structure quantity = -2.37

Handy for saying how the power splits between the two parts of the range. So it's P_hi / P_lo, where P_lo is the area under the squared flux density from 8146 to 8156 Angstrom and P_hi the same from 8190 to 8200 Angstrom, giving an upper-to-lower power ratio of 0.81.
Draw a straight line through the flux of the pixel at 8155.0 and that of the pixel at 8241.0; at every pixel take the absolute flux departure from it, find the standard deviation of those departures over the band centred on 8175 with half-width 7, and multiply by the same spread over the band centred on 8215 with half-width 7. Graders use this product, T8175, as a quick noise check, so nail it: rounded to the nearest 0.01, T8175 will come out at 0.05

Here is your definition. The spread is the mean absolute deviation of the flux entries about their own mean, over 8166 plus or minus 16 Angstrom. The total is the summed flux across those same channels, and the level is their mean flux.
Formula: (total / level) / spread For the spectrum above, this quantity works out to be 63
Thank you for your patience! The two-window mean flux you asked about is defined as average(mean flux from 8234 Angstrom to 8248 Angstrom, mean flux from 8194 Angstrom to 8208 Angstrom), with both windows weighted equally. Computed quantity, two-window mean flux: 9.09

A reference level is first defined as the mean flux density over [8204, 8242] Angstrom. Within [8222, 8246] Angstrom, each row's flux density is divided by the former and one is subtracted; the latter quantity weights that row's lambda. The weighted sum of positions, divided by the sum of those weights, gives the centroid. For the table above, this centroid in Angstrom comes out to 8238.6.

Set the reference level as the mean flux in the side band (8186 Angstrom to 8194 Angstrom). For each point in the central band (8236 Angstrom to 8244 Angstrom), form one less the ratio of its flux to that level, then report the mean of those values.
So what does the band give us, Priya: -0.04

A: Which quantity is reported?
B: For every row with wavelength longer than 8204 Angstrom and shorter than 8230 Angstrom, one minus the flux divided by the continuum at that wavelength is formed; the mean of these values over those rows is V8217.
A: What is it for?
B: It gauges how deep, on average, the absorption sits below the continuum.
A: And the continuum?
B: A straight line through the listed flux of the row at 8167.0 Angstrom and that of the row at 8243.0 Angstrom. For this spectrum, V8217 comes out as 0.042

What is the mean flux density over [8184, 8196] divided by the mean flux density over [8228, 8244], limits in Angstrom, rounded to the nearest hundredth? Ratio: 0.93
